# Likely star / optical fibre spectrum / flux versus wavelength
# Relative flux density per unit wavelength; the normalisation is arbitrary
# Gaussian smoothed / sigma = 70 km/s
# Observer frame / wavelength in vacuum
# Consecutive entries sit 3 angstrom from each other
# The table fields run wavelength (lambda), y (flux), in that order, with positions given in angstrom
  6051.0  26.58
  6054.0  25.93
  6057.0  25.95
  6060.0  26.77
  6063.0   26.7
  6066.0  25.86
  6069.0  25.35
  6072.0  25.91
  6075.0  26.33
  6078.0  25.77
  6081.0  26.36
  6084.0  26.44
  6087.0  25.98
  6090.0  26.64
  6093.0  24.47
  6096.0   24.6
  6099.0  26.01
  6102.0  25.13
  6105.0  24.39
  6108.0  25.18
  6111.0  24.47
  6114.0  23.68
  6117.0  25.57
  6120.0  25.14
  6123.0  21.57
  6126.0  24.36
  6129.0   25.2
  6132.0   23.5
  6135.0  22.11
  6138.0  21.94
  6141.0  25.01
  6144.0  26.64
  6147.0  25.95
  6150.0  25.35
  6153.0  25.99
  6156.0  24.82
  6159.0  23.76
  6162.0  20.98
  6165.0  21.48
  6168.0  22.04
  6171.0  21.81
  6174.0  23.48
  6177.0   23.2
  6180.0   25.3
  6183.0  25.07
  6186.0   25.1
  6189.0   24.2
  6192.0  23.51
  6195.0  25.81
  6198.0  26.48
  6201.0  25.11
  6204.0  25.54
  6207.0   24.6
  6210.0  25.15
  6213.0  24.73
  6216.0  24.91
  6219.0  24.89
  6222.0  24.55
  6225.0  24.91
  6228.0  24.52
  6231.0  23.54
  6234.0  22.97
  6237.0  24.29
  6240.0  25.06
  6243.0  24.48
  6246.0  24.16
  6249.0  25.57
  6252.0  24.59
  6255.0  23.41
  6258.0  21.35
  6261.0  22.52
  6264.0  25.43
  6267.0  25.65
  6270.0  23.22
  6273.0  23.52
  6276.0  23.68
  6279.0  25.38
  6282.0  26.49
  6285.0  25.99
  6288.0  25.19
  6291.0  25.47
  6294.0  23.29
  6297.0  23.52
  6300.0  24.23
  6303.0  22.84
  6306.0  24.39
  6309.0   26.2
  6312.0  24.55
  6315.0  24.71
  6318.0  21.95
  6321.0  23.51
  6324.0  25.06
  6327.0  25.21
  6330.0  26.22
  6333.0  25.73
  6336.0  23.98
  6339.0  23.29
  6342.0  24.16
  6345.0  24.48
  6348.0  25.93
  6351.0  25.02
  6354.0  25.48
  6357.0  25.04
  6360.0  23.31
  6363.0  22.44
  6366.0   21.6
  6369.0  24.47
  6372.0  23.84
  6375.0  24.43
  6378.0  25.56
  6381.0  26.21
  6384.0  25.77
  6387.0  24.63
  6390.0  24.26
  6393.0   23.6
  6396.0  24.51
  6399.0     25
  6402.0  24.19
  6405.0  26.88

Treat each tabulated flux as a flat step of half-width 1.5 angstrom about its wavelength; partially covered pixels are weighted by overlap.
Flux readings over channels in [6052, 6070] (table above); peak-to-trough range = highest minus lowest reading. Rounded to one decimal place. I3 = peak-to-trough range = 1.4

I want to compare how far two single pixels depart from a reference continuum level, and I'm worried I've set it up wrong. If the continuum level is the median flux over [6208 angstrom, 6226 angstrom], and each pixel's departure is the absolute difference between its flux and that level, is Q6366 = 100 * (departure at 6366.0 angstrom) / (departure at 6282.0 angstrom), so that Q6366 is 208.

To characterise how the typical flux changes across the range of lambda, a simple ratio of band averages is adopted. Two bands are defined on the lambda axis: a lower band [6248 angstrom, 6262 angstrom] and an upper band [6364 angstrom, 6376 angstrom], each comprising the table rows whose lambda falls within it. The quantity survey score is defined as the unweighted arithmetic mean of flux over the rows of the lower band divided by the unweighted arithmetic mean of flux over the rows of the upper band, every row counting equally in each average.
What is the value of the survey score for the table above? 1.00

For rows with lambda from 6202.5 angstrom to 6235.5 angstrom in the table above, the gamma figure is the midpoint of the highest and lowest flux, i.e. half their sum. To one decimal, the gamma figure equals 24.3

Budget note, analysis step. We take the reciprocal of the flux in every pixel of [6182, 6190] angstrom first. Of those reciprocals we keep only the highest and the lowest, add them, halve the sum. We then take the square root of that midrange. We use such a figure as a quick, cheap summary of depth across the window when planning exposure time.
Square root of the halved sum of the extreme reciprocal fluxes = 0.201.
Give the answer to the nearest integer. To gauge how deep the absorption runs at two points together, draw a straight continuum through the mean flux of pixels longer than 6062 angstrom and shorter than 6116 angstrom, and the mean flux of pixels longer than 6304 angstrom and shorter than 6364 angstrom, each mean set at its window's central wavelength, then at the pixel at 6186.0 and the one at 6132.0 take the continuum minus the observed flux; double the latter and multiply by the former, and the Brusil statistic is 0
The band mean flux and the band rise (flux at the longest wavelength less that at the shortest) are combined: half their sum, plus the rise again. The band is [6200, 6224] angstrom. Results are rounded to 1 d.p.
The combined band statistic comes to 11.6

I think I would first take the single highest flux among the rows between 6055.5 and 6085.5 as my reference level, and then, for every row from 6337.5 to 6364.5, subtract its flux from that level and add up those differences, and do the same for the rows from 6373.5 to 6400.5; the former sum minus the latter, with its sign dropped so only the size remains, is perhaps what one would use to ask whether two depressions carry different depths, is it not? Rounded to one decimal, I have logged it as 4.8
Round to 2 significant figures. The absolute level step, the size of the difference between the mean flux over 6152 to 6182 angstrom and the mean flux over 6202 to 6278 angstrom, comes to 1.0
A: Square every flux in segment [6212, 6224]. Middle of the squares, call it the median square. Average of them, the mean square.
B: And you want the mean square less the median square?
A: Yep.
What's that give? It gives -2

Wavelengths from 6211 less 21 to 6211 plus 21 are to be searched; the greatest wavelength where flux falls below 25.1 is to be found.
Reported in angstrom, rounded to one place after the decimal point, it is 6231.0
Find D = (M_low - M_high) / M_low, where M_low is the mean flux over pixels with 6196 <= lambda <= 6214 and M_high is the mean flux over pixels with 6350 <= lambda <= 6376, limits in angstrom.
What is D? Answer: 0.05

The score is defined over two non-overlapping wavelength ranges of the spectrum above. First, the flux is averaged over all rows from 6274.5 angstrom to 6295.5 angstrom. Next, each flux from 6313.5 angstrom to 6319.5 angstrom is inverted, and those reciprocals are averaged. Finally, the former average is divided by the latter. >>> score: 583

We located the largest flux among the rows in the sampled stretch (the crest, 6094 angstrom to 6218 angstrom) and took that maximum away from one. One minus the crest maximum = -25.6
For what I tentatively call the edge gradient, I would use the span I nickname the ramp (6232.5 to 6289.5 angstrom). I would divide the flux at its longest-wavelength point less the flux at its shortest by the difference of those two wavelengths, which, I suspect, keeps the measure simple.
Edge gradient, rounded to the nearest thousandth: 0.041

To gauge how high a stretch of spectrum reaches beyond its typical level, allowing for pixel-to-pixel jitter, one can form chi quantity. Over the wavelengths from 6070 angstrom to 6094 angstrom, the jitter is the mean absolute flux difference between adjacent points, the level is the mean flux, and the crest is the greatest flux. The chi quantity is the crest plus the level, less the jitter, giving 51.9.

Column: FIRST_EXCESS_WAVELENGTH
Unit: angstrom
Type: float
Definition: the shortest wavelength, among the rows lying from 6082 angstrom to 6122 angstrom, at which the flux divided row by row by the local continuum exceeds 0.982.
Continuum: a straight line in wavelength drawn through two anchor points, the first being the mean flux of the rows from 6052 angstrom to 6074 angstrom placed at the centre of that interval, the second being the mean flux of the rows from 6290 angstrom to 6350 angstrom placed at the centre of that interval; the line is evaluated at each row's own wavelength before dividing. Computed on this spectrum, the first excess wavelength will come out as 6084.0 angstrom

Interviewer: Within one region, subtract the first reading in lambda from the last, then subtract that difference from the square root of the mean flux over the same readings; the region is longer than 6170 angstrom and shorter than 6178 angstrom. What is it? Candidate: 3.4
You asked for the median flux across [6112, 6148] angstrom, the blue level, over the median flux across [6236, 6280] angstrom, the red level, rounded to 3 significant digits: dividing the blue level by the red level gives 1.02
